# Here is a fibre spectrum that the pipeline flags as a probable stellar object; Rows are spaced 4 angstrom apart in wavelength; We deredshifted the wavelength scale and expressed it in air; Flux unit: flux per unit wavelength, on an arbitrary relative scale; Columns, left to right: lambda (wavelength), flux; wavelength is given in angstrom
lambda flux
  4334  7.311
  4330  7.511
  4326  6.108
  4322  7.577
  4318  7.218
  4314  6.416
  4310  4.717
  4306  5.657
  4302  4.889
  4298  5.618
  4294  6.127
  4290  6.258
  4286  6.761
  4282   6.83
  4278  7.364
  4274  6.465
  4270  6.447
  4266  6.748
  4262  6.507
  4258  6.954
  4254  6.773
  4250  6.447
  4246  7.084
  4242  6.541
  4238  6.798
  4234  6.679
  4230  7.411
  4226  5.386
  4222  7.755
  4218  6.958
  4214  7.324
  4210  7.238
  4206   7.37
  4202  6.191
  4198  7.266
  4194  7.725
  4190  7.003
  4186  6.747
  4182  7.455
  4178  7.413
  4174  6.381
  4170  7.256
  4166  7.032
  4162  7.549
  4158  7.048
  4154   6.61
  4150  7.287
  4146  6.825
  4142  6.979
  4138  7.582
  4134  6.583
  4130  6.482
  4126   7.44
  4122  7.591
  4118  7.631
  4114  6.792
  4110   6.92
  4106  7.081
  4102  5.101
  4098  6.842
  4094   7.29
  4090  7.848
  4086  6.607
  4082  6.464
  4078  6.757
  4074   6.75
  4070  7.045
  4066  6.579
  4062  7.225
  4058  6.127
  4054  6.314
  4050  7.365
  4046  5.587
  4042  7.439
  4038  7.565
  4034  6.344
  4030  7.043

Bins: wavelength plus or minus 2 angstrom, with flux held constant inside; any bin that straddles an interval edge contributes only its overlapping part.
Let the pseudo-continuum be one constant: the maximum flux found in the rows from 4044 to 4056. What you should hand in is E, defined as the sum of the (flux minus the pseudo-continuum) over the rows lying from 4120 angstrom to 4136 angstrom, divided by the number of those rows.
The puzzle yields -0.3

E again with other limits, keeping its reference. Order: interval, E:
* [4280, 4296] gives -0.9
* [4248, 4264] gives -0.7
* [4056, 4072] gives -0.6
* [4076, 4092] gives -0.4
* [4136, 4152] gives -0.2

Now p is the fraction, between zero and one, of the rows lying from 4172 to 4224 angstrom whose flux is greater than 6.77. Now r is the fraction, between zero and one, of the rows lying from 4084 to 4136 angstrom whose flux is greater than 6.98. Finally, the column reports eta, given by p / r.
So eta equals 1.7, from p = 0.77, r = 0.5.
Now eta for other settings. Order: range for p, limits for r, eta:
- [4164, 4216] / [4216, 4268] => 3.3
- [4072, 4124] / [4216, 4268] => 2.7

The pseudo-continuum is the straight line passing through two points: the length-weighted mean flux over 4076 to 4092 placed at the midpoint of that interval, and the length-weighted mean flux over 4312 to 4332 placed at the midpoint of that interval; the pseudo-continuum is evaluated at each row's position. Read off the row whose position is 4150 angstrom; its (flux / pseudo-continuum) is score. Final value 1.05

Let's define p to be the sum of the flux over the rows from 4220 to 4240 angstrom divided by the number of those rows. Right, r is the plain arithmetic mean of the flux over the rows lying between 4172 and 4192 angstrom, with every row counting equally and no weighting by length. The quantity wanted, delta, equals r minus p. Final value 0.2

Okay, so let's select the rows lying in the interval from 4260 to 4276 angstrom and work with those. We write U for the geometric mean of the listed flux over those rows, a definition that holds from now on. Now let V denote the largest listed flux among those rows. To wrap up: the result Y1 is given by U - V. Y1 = -0.21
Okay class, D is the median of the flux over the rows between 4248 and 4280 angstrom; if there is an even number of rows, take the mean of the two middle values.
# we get 6.6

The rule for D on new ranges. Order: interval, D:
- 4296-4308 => 5.6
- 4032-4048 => 6.9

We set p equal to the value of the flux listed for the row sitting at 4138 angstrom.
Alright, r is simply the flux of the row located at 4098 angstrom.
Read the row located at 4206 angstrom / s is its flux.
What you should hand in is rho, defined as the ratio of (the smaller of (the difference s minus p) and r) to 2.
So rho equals -0.1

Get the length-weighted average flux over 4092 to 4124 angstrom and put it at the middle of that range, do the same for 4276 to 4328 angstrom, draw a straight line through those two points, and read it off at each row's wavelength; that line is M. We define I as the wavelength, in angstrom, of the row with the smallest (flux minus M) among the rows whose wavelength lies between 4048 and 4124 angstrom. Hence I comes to 4102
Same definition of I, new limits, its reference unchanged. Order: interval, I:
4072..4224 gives 4102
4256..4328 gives 4310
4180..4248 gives 4226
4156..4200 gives 4174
